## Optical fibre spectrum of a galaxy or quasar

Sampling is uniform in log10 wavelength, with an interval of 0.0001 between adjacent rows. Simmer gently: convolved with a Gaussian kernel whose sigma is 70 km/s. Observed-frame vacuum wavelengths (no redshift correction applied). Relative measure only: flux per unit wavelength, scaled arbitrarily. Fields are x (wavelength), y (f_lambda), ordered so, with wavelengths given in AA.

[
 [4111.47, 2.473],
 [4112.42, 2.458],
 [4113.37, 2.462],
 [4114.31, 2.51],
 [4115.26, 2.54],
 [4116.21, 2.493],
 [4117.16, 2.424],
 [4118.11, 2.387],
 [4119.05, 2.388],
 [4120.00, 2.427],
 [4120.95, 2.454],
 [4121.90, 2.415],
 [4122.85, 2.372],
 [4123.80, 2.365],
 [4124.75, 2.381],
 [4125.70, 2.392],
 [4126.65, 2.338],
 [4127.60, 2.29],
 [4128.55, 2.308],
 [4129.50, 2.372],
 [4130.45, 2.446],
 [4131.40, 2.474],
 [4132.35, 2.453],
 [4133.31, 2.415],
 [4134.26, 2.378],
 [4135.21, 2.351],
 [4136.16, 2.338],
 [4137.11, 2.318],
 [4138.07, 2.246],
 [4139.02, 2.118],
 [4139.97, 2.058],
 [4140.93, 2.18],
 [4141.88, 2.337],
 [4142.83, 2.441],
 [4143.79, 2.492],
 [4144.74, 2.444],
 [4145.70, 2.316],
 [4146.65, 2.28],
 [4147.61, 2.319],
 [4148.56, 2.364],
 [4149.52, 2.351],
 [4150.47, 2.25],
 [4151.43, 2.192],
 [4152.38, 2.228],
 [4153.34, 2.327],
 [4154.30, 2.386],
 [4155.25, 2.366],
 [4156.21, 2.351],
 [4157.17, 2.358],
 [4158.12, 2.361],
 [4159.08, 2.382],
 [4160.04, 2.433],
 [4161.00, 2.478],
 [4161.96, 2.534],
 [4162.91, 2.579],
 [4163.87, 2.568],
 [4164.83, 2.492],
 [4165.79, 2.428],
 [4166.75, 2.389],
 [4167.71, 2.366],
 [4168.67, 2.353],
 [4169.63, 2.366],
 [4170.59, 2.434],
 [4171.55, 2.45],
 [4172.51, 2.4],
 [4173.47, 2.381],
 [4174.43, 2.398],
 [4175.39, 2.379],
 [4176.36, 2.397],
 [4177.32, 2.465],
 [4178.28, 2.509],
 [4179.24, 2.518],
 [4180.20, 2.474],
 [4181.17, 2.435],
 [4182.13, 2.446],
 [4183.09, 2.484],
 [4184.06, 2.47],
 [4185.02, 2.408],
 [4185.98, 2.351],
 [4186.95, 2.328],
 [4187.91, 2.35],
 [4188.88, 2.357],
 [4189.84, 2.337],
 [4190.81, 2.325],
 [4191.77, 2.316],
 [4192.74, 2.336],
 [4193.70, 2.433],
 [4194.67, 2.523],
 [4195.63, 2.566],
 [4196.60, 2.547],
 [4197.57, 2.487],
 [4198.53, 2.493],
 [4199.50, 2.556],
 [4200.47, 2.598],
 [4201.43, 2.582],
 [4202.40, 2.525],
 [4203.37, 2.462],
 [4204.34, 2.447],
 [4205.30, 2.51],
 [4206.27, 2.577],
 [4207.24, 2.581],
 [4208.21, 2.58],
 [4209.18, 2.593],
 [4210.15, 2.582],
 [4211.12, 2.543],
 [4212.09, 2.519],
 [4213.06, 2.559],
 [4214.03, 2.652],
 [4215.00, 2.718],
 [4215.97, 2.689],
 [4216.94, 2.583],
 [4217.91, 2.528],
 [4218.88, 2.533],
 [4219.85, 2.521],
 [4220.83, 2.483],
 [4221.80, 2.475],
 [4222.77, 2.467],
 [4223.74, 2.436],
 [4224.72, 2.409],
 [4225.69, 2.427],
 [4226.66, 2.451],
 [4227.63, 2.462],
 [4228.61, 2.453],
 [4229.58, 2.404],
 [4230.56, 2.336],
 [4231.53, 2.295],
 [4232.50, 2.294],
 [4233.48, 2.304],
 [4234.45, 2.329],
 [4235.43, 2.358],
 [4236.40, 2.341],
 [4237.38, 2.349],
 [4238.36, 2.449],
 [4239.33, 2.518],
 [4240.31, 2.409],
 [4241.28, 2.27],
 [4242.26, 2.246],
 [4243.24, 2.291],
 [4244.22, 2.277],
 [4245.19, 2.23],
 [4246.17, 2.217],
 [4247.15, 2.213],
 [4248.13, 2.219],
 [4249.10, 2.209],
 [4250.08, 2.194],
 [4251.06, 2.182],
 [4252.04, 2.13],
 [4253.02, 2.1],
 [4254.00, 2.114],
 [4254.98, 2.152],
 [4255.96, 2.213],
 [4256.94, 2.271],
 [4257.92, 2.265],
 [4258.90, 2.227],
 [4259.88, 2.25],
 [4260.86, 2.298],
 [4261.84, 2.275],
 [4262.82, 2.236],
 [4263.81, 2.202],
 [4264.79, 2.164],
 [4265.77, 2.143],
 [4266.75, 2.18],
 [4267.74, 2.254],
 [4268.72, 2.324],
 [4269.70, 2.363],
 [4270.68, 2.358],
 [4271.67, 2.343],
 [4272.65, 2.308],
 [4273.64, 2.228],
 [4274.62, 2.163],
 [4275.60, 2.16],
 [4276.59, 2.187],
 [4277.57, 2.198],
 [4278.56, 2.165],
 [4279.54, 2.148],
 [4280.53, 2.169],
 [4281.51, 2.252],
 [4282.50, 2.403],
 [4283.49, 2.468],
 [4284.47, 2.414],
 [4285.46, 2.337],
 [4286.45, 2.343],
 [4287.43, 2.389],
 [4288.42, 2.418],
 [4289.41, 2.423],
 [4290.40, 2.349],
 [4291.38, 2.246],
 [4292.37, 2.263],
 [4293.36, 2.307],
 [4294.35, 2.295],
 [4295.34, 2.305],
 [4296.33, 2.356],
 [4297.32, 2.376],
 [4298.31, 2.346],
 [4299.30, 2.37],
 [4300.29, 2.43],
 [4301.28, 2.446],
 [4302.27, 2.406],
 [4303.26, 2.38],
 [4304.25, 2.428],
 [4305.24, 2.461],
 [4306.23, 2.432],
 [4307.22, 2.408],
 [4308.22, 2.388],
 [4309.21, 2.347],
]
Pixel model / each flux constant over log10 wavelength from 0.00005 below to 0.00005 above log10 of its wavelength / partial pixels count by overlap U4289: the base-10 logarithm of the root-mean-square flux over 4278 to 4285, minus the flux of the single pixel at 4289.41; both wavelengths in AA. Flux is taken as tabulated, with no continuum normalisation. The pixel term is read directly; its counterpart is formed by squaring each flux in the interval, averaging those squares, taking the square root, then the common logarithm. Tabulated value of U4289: -2.06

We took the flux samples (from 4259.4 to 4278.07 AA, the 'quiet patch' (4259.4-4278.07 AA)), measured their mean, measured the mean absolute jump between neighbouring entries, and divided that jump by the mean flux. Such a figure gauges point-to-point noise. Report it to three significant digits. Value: 0.0164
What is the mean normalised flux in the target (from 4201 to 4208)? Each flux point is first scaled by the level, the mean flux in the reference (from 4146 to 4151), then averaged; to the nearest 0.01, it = 1.09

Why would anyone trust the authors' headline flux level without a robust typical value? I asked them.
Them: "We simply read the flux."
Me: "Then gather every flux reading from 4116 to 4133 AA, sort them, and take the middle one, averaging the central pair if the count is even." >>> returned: 2.39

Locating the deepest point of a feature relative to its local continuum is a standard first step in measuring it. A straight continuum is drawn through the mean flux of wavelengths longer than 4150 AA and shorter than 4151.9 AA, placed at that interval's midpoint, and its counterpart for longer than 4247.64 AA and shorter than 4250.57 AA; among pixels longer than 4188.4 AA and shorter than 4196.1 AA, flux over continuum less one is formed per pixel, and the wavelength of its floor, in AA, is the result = 4191.77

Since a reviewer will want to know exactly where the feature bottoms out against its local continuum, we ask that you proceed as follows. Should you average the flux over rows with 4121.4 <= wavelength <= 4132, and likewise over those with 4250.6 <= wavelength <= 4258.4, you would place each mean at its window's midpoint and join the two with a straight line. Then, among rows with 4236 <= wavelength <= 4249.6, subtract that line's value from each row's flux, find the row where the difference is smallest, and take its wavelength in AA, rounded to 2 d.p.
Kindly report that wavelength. 4249.10 AA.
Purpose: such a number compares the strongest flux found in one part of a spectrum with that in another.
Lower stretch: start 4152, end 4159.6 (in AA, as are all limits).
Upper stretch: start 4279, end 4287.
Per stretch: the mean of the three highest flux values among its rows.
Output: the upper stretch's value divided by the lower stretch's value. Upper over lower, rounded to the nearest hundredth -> 1.02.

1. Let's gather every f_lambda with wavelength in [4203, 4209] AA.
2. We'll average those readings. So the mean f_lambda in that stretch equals 2.53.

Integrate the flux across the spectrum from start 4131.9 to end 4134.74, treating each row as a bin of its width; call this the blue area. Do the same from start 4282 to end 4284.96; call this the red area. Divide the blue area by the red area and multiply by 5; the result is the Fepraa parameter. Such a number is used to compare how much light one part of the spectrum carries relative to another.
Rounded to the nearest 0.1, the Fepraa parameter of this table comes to 4.8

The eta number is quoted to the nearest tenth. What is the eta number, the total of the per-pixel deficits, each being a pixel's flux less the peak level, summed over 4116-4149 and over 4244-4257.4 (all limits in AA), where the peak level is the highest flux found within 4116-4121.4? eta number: -8.9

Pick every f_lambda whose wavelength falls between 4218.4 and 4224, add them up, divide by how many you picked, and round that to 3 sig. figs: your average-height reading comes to 2.49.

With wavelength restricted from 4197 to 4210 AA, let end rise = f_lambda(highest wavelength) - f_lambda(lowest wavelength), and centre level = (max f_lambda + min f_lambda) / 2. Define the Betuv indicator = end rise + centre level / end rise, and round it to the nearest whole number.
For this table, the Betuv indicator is 24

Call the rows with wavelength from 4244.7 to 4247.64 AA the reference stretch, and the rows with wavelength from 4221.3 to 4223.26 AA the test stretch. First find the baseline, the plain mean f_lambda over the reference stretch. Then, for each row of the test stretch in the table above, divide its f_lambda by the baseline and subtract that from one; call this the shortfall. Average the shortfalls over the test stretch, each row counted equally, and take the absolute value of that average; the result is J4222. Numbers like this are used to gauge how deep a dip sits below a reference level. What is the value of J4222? 0.11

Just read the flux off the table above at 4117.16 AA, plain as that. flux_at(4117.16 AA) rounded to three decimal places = 2.424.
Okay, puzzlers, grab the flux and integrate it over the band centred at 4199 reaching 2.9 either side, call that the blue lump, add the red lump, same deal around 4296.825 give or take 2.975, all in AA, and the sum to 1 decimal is 28.7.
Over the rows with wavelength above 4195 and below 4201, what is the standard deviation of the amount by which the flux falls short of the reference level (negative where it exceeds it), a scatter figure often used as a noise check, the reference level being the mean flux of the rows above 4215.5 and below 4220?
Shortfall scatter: 0.04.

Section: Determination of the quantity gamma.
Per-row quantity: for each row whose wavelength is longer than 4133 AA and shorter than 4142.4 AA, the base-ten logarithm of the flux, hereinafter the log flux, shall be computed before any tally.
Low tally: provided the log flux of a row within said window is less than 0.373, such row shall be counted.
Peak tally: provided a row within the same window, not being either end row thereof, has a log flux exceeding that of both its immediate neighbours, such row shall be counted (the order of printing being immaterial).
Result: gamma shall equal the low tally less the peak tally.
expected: 8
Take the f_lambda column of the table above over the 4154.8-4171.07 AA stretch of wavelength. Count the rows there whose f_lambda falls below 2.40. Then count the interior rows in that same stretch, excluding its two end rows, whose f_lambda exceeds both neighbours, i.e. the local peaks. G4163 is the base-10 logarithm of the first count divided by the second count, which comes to 0.95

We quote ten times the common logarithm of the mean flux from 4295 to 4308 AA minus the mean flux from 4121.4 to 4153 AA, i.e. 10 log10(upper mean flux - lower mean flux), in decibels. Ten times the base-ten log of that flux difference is -12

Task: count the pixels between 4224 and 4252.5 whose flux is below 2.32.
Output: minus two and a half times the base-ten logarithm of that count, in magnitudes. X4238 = -2.9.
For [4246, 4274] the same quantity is -3.5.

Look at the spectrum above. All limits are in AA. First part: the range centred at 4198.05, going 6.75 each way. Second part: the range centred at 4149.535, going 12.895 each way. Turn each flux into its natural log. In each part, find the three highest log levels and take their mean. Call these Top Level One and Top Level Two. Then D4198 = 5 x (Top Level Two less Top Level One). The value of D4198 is -0.2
